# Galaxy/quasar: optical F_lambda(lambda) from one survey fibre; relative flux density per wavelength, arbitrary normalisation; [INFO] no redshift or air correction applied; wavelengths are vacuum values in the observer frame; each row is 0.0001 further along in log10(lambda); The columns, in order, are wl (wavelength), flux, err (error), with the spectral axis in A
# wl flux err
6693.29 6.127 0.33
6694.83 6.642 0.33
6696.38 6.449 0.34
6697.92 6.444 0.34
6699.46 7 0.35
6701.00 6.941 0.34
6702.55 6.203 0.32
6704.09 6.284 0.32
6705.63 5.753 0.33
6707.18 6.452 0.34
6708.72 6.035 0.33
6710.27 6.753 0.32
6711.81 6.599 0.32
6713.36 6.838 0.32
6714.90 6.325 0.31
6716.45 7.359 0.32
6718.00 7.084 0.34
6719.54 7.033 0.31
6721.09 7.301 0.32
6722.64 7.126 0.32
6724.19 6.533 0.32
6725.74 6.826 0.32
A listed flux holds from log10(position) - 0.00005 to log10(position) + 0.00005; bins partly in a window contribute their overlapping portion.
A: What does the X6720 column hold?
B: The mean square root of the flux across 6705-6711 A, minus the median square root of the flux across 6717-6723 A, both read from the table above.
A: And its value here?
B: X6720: -0.17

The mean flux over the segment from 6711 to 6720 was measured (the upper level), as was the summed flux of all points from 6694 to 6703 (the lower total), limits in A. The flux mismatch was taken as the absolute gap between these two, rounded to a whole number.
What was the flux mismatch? 33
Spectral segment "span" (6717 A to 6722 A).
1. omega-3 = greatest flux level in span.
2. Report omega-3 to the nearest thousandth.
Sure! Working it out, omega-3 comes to 7.301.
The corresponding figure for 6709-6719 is 7.359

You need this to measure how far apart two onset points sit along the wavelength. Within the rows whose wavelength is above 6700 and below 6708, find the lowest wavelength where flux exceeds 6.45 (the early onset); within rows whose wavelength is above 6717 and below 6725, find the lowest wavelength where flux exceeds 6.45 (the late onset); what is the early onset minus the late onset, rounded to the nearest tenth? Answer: -17.0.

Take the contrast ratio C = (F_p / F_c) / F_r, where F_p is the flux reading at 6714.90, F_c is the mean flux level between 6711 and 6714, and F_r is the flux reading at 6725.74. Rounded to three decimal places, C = 0.138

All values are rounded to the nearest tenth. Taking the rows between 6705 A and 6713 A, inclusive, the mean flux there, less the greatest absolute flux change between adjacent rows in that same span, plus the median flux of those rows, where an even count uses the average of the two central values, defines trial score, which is 12.1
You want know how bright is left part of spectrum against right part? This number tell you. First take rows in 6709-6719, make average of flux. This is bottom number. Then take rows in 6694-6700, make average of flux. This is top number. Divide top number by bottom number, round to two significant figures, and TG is 0.97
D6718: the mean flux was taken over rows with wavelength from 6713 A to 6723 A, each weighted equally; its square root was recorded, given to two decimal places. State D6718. 2.65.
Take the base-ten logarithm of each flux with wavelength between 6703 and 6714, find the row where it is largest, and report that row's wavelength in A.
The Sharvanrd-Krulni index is 6713.36 A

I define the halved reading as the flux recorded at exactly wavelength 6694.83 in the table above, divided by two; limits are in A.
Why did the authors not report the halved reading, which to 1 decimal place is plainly 3.3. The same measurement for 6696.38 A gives 3.2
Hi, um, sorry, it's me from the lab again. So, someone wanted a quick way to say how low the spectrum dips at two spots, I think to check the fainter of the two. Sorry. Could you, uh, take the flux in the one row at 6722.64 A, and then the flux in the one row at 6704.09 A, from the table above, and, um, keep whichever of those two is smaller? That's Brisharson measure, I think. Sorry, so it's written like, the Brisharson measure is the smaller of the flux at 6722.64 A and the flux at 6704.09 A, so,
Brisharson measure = 6.3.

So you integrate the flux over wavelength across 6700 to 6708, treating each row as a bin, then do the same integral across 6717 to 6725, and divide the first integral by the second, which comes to 0.90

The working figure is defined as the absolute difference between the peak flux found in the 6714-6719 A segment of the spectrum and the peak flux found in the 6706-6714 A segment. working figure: 0.52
